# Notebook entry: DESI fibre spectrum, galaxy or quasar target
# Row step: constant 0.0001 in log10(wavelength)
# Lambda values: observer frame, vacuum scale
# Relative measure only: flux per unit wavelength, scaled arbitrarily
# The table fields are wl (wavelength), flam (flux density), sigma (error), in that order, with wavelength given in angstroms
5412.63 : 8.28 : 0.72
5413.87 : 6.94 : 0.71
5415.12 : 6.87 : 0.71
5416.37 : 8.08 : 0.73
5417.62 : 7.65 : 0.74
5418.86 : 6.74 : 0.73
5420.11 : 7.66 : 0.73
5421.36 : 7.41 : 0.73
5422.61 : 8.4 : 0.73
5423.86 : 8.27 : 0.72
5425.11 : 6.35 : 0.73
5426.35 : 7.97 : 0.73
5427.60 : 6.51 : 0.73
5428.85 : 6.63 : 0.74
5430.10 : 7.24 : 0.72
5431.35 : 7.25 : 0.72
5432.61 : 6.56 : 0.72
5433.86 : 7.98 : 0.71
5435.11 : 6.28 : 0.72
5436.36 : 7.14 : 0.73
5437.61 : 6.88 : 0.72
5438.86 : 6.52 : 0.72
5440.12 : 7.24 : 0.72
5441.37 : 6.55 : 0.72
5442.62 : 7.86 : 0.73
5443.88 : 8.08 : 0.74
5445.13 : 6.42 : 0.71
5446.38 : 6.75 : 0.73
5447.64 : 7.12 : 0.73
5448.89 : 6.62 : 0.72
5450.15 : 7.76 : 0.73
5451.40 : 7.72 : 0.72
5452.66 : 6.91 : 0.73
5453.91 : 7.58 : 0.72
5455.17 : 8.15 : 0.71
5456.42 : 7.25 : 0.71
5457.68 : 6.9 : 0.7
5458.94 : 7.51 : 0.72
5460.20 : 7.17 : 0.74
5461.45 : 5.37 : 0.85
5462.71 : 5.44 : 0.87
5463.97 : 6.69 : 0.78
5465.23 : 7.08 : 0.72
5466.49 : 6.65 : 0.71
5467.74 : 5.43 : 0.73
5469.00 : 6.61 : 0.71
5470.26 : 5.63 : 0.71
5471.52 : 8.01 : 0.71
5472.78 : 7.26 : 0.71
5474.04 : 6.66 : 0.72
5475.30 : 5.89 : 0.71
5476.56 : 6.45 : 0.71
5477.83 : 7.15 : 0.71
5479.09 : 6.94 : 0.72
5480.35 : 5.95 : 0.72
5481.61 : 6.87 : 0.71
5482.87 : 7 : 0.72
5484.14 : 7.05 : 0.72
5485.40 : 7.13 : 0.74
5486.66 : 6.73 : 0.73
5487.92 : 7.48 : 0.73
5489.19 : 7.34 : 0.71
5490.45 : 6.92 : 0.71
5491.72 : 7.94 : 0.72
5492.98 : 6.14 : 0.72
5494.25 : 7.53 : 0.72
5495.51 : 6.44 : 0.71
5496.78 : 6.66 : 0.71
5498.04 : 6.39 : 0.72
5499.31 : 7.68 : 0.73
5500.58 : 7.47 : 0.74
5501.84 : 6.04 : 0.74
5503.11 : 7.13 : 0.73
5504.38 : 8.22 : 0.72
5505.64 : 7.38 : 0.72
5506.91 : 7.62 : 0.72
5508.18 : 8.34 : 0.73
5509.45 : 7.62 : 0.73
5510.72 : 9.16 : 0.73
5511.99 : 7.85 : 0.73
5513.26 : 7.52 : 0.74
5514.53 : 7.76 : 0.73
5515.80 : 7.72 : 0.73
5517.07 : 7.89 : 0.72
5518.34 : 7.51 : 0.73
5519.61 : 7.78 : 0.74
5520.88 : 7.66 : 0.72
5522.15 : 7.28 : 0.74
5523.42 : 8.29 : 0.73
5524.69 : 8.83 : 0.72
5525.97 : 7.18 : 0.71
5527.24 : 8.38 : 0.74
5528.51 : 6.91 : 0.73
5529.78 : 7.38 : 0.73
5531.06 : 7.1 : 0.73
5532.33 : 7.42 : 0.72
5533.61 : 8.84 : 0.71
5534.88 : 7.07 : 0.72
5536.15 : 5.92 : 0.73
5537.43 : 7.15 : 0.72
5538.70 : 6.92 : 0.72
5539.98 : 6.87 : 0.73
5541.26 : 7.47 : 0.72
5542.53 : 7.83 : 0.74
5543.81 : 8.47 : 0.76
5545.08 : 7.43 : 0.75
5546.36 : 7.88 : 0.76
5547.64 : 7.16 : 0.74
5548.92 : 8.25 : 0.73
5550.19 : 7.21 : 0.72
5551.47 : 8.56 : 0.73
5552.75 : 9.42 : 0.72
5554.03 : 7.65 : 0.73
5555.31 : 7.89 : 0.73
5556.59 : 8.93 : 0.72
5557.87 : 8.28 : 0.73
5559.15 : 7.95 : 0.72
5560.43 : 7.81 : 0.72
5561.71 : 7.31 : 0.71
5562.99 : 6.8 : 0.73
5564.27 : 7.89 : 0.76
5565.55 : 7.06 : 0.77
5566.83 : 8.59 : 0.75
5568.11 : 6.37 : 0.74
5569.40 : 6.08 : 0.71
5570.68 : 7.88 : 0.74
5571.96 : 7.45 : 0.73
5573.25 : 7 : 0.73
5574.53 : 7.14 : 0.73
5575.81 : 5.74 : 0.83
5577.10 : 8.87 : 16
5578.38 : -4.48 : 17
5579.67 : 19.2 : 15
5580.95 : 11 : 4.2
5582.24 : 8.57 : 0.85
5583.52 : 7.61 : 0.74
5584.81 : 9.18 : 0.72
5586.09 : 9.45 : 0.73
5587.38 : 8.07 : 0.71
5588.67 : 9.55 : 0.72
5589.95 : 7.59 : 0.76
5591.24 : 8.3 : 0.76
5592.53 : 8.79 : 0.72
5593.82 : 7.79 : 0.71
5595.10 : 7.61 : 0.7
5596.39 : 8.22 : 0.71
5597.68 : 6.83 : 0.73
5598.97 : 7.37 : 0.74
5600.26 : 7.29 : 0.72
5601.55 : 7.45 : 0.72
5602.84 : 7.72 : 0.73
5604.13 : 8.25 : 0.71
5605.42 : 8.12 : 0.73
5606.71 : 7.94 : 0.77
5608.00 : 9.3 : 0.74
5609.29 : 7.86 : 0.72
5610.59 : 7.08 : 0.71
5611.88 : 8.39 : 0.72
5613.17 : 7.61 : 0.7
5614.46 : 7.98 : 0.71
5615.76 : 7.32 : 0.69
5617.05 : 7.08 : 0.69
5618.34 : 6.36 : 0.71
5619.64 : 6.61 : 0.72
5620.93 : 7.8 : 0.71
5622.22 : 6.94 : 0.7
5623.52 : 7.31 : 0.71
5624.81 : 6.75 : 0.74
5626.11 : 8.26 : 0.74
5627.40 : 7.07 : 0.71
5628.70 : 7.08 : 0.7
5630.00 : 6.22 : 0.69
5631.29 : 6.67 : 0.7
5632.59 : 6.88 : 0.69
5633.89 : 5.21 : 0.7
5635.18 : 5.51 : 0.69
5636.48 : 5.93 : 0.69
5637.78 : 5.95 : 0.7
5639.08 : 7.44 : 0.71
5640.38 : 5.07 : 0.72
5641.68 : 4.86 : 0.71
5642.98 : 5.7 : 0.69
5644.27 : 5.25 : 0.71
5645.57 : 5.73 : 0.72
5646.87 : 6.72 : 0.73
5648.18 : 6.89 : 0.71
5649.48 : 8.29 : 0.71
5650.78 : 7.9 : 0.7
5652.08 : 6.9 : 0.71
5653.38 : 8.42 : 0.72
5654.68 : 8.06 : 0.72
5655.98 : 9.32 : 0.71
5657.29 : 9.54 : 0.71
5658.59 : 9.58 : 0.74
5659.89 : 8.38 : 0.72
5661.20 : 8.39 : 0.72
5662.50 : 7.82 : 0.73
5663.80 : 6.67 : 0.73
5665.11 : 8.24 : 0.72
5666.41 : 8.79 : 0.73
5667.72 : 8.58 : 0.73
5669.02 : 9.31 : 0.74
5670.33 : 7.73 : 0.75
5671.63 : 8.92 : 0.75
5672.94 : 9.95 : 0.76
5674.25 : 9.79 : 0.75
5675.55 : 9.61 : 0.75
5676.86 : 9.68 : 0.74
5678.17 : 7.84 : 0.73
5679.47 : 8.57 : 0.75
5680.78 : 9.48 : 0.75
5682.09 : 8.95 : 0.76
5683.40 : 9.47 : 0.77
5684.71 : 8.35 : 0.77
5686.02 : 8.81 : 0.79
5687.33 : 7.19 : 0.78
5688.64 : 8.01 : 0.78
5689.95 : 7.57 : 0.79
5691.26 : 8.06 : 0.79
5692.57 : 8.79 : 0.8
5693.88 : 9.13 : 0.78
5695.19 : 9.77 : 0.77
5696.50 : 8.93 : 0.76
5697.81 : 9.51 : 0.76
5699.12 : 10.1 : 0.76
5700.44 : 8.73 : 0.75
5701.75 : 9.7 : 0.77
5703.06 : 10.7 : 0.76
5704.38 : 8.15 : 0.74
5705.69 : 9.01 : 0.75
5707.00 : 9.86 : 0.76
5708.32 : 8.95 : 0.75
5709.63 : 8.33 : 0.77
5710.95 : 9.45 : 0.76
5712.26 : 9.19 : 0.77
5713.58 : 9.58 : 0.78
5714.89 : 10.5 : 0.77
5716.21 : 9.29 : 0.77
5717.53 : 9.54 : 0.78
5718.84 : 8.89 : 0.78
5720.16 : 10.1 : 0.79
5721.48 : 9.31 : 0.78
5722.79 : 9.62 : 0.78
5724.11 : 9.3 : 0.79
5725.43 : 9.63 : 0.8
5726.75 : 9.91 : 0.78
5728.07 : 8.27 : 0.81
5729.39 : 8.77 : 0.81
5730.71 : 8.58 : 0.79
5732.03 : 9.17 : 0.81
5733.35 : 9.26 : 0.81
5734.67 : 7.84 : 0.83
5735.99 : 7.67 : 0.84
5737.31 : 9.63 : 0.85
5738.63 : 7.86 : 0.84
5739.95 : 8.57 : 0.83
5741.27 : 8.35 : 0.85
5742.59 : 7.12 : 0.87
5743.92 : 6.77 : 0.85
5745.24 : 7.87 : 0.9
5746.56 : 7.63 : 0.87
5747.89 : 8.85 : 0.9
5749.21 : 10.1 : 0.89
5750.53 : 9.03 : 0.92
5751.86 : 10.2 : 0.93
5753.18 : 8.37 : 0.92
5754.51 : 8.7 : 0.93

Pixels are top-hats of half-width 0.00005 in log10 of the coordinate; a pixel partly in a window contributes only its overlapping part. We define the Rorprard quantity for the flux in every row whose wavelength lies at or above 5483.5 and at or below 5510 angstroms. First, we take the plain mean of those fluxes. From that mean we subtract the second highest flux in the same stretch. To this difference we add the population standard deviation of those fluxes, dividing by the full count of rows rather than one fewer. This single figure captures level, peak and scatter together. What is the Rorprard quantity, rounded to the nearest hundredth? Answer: -0.40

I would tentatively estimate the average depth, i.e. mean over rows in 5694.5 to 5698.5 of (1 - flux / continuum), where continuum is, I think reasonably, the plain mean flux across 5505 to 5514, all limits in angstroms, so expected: -0.2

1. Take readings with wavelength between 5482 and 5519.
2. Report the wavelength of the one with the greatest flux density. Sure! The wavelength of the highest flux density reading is 5510.72 angstroms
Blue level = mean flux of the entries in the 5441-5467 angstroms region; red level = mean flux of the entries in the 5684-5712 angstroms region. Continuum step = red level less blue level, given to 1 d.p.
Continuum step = 1.9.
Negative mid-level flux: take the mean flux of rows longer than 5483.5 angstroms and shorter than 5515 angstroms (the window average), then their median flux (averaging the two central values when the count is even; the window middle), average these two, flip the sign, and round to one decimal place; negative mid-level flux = -7.4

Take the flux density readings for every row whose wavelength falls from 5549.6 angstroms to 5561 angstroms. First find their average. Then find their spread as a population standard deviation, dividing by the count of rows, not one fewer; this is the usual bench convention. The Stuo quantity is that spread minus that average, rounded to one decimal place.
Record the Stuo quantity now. -7.5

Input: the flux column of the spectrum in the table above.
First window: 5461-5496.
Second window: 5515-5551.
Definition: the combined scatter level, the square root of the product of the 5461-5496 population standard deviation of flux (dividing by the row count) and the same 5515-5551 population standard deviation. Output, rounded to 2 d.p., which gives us 0.67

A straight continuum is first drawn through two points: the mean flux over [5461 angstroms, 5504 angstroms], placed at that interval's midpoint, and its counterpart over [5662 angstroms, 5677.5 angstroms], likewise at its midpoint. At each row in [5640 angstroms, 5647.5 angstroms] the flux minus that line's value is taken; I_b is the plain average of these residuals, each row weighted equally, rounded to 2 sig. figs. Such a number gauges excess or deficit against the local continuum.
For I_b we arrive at -2.9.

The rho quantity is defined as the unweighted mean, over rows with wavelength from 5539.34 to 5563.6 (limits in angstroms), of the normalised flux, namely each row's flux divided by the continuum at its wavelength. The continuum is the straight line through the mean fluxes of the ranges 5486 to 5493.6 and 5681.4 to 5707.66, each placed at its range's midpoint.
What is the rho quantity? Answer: 1.03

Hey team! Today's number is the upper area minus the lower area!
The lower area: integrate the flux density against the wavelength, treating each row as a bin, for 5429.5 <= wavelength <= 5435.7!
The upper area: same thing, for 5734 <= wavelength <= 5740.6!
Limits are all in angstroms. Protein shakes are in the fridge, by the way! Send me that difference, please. 11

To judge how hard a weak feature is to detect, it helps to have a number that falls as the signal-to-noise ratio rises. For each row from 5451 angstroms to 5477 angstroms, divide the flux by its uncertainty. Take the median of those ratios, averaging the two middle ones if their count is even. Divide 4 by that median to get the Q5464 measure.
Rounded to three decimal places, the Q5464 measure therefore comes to 0.423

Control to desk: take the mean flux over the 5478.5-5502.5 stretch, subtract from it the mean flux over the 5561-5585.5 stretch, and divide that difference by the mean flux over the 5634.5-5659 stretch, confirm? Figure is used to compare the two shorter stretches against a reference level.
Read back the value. -0.10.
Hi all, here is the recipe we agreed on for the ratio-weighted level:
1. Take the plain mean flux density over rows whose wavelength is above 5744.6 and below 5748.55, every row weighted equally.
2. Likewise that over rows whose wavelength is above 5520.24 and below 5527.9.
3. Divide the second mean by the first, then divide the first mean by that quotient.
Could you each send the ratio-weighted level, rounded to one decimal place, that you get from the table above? 8.3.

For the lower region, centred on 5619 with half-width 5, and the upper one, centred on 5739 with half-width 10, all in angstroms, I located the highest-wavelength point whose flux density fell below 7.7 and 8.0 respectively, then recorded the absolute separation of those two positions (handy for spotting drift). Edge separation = 123.0 angstroms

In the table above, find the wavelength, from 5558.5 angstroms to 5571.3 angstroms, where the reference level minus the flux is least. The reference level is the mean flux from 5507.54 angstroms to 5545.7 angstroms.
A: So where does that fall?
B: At 5566.83 angstroms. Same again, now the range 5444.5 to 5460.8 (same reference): 5455.17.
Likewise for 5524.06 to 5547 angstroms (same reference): 5533.61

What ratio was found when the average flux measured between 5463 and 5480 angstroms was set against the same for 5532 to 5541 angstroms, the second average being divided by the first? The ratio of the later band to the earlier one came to 1.08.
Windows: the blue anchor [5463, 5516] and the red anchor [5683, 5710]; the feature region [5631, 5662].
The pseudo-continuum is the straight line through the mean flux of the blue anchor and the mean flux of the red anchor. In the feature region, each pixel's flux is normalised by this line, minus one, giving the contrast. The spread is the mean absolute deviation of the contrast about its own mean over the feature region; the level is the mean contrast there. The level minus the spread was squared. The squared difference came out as 0.10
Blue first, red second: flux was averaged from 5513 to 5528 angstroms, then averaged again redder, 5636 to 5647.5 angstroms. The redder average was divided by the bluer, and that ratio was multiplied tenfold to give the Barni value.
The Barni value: 7.5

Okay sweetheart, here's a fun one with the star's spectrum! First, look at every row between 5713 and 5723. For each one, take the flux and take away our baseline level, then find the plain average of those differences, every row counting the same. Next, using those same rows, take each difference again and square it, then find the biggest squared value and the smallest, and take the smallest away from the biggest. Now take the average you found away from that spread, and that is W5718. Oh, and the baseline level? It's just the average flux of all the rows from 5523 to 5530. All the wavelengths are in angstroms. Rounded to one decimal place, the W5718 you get 4.2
